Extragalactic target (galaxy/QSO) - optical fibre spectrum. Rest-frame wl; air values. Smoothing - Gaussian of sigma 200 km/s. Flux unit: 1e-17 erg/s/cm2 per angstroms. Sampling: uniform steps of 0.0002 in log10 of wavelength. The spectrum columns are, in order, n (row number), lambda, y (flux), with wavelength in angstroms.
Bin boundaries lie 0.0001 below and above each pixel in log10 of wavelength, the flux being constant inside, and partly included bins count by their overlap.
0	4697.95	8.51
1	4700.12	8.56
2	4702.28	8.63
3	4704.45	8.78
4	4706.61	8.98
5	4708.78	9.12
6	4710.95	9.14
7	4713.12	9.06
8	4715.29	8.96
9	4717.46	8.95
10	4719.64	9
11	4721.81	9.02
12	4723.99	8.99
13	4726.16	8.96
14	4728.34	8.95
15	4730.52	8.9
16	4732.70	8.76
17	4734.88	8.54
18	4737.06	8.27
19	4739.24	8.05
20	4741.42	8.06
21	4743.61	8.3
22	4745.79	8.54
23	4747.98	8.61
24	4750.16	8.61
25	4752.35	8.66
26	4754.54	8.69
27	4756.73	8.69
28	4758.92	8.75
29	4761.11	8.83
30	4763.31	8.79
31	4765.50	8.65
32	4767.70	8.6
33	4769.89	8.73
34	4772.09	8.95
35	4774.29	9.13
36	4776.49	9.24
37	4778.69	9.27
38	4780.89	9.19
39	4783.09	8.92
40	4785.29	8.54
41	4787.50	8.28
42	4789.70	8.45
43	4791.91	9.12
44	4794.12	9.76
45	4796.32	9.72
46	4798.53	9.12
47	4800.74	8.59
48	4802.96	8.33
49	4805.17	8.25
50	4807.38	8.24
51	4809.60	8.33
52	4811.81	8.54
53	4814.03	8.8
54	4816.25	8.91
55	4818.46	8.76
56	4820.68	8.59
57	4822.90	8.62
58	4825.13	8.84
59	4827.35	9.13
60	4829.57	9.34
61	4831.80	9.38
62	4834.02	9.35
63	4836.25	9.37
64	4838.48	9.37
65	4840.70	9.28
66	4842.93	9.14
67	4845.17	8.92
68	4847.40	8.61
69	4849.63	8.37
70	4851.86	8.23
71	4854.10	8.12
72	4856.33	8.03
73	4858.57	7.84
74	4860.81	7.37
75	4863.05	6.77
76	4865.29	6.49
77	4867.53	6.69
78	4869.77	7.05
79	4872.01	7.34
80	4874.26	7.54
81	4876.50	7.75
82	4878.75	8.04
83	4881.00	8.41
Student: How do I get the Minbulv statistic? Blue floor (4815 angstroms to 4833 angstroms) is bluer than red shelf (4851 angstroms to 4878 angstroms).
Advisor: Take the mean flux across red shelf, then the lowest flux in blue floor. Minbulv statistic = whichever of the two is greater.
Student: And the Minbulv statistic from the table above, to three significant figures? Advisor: 8.59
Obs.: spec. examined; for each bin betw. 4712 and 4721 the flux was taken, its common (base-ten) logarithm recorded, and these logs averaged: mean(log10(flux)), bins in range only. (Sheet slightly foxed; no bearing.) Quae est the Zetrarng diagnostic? 0.954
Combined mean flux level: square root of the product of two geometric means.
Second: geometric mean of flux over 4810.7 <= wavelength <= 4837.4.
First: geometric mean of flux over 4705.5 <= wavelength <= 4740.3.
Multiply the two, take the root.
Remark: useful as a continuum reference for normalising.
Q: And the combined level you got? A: 8.91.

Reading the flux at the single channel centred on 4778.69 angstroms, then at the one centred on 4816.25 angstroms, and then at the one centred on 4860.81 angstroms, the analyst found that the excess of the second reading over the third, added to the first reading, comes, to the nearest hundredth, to 10.81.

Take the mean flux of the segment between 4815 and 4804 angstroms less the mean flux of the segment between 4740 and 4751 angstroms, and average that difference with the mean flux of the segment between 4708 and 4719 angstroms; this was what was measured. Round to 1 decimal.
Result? 4.5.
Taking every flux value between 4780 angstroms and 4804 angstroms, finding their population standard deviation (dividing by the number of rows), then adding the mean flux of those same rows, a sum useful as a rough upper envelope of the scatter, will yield 9.41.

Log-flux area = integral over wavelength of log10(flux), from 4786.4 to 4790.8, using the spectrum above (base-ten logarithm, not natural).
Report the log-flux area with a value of 4.1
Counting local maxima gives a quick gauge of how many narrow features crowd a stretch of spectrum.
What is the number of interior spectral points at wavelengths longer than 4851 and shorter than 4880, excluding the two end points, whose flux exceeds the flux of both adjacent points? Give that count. 0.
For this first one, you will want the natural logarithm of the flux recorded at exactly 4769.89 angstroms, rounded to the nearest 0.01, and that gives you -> 2.17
